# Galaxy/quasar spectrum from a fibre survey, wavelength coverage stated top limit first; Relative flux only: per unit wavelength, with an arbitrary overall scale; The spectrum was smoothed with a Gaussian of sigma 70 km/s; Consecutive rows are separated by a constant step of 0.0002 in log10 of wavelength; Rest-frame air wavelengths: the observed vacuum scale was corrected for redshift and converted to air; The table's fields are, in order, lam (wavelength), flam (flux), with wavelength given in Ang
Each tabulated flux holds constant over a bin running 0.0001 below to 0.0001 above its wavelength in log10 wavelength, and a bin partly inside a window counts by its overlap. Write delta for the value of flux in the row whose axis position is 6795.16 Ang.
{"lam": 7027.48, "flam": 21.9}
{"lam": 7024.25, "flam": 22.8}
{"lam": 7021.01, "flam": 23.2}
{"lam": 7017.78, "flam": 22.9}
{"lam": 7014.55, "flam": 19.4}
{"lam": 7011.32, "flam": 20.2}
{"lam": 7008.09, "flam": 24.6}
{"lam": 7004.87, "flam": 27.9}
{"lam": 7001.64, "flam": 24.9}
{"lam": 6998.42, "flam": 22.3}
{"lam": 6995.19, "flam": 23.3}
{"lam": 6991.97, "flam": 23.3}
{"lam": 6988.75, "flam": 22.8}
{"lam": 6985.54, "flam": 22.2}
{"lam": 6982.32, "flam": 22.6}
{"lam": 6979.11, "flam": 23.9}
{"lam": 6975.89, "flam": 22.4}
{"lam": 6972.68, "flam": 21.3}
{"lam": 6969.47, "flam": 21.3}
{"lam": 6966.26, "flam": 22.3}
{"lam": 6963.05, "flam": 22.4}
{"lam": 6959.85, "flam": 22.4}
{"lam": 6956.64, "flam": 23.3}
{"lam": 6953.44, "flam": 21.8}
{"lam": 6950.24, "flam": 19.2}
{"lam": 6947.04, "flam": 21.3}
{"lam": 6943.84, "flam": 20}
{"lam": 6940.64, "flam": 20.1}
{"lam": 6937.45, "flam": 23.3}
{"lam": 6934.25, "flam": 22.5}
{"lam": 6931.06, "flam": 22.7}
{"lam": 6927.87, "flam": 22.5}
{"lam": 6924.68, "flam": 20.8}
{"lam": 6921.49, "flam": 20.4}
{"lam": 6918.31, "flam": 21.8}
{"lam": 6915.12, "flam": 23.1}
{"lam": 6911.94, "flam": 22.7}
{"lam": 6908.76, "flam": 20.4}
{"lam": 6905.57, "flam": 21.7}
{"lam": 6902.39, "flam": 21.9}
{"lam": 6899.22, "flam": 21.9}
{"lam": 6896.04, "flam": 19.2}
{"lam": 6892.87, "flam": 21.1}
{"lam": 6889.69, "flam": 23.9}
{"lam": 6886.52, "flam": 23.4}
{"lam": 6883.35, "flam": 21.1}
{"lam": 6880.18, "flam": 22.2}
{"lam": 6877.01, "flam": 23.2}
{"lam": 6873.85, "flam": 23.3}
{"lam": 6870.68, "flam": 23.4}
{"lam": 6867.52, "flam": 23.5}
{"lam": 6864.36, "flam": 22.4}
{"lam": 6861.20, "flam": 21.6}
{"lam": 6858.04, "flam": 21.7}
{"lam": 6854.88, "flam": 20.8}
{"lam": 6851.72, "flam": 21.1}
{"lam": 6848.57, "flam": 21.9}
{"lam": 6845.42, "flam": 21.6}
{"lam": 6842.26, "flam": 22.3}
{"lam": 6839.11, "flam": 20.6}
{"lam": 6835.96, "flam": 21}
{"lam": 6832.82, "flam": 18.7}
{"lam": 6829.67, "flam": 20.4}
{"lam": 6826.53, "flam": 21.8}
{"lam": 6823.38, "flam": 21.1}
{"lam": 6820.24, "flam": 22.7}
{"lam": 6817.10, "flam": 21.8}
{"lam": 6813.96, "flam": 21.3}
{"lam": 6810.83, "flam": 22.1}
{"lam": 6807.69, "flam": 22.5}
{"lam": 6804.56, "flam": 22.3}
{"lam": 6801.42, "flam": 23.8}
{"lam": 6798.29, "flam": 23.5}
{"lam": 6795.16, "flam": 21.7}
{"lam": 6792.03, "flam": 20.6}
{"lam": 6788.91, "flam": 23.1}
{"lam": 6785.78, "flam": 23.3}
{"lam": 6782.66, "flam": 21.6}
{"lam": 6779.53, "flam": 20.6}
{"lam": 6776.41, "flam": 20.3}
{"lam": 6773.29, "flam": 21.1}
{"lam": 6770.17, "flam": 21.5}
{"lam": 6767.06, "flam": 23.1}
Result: 21.7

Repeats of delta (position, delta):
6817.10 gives 21.8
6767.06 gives 23.1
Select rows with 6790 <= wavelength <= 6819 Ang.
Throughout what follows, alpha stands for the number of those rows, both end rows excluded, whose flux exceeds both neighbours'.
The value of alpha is 2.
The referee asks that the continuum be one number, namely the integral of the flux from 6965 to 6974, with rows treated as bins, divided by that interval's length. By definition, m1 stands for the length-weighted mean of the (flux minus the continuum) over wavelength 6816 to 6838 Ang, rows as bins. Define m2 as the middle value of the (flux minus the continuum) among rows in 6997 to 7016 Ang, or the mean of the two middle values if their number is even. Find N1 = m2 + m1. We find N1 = 1.3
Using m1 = -0.6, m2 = 1.8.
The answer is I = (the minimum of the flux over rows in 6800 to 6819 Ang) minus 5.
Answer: 16.30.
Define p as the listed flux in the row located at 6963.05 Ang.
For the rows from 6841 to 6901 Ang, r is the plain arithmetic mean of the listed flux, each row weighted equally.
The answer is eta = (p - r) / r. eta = 0.014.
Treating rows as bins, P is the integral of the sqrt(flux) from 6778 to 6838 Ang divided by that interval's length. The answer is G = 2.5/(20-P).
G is 0.163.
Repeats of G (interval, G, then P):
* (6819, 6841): 0.162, 4.57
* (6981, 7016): 0.164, 4.80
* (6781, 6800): 0.164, 4.72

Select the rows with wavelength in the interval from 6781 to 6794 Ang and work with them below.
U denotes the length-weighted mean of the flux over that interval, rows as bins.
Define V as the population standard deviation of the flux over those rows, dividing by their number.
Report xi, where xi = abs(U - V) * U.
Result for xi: 465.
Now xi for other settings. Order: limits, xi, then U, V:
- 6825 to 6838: 396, 20.5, 1.14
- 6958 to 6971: 479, 22.1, 0.46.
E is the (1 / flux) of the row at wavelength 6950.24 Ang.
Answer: 0.0521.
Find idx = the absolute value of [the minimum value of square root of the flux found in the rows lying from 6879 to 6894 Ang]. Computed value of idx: 4.59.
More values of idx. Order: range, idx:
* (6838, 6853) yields 4.54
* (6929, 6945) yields 4.47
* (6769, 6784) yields 4.51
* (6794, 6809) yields 4.66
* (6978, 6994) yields 4.71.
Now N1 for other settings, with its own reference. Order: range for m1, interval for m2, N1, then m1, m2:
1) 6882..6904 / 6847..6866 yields 0.2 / 0.2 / 0.0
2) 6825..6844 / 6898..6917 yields -0.5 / -0.8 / 0.3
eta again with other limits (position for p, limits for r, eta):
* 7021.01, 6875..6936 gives 0.058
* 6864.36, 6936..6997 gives 0.015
